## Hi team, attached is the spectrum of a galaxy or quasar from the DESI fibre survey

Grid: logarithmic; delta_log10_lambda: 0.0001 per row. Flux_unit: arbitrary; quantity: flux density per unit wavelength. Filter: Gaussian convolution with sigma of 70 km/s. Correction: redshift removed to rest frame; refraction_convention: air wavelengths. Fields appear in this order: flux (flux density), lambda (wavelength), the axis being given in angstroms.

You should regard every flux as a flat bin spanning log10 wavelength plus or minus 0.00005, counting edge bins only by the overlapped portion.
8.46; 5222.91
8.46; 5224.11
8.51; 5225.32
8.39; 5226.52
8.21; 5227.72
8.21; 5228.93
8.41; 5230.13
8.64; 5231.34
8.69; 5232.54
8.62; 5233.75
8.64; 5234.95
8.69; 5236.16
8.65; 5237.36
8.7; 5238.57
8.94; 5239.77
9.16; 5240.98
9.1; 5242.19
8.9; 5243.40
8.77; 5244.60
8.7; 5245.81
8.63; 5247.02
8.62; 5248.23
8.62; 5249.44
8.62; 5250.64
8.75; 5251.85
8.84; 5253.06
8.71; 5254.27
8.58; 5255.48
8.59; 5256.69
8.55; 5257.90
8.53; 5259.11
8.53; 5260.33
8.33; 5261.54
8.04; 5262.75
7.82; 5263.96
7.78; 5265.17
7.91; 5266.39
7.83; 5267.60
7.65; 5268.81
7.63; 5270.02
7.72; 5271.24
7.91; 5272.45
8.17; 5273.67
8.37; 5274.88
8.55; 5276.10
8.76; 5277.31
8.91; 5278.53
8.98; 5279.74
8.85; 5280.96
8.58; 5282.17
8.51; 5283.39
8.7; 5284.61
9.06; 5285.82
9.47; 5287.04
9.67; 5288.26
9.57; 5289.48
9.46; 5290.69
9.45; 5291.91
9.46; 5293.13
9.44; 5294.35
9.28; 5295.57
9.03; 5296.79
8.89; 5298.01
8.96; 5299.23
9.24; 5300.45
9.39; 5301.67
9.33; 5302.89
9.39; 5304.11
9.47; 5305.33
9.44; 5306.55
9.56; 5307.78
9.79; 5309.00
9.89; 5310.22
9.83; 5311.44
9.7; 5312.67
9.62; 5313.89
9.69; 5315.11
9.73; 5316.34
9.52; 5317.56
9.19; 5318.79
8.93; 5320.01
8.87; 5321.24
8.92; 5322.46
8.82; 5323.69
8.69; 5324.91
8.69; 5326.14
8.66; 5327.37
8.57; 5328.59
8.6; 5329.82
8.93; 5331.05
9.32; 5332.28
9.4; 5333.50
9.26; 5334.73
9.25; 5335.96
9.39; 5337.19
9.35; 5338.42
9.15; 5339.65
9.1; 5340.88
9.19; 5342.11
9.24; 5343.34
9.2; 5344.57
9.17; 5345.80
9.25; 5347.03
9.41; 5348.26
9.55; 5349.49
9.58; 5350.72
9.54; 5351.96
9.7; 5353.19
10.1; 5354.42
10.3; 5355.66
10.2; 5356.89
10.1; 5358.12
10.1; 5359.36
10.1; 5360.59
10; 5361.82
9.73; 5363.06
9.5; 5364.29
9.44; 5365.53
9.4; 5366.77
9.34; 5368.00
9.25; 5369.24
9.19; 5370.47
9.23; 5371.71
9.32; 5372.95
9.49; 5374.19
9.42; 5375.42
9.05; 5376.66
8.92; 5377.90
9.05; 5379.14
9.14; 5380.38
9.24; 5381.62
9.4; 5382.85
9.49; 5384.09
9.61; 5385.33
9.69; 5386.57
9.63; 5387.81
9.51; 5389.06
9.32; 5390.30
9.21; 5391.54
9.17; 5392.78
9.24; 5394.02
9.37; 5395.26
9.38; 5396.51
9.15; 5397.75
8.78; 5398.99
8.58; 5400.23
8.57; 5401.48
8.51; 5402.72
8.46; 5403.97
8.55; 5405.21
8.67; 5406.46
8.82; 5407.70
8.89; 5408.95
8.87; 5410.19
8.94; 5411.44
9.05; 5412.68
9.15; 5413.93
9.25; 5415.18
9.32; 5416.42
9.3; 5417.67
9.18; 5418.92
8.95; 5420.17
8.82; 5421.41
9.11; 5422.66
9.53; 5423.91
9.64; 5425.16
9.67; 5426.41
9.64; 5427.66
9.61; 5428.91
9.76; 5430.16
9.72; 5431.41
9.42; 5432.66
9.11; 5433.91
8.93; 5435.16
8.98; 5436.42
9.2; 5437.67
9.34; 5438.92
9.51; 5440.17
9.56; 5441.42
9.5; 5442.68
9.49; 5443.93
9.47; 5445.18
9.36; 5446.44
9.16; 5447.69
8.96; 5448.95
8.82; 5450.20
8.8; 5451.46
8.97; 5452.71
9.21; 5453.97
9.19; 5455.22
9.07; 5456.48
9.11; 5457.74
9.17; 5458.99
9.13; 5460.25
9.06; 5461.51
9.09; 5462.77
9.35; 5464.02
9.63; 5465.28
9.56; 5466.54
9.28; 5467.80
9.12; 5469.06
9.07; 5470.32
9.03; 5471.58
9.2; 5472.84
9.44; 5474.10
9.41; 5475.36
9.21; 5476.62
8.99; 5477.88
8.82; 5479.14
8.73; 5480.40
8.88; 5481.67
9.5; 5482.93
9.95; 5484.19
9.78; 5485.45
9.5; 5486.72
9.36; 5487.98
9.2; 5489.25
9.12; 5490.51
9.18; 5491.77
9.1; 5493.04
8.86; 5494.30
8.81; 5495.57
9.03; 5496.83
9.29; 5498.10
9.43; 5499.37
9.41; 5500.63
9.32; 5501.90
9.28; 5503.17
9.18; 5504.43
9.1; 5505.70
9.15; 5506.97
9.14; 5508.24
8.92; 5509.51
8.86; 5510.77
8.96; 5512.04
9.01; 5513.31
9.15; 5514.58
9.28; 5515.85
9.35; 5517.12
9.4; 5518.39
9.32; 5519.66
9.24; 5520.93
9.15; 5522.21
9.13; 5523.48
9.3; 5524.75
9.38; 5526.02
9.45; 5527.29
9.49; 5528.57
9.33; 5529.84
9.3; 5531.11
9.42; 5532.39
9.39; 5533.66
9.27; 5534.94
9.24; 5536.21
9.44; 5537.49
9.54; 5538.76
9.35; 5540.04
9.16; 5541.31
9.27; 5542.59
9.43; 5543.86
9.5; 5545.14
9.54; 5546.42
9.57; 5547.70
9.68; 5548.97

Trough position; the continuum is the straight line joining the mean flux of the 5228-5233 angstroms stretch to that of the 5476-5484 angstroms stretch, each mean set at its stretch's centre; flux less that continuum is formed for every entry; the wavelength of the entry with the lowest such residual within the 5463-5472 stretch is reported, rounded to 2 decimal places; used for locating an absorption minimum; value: 5471.58 angstroms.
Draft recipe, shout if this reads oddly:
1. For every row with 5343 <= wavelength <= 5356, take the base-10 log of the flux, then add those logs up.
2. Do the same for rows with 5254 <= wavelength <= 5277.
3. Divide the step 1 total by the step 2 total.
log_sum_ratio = 0.6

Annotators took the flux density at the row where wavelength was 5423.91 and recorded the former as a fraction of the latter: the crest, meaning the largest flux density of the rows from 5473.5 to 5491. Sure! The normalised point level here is 0.96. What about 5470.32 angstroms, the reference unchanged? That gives 0.91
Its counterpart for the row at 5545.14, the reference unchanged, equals 0.95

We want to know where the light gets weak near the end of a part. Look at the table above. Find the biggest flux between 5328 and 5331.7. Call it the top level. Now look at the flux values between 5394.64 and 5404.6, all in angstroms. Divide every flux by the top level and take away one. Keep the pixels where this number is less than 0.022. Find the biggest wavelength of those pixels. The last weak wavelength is 5403.97 angstroms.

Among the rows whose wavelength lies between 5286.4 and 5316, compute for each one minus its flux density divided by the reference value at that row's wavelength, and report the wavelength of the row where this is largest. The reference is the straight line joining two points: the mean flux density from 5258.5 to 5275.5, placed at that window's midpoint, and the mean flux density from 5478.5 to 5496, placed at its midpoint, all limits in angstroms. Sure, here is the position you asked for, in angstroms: 5298.01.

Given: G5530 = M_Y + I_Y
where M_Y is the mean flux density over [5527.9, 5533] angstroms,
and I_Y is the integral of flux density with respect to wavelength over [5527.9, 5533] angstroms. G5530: 57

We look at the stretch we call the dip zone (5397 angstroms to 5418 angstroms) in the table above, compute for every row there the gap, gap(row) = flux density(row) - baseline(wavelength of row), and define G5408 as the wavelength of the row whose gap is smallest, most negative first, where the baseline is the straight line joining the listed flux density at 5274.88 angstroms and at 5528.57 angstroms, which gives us 5403.97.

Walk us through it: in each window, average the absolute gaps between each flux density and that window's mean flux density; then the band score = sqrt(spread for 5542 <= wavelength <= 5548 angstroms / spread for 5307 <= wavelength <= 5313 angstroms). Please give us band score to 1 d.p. 1.0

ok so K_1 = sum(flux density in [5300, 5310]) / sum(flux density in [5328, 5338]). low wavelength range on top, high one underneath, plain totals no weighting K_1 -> 1.04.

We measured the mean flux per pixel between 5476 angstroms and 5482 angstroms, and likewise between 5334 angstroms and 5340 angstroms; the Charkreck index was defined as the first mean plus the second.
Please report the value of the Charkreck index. 18.2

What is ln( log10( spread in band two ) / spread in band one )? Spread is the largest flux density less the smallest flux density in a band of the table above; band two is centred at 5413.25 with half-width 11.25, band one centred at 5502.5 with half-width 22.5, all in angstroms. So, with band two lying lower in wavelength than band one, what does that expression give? -3.7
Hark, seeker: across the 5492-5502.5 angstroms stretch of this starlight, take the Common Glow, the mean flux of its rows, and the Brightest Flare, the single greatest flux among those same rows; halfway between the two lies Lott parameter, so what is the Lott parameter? 9.3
